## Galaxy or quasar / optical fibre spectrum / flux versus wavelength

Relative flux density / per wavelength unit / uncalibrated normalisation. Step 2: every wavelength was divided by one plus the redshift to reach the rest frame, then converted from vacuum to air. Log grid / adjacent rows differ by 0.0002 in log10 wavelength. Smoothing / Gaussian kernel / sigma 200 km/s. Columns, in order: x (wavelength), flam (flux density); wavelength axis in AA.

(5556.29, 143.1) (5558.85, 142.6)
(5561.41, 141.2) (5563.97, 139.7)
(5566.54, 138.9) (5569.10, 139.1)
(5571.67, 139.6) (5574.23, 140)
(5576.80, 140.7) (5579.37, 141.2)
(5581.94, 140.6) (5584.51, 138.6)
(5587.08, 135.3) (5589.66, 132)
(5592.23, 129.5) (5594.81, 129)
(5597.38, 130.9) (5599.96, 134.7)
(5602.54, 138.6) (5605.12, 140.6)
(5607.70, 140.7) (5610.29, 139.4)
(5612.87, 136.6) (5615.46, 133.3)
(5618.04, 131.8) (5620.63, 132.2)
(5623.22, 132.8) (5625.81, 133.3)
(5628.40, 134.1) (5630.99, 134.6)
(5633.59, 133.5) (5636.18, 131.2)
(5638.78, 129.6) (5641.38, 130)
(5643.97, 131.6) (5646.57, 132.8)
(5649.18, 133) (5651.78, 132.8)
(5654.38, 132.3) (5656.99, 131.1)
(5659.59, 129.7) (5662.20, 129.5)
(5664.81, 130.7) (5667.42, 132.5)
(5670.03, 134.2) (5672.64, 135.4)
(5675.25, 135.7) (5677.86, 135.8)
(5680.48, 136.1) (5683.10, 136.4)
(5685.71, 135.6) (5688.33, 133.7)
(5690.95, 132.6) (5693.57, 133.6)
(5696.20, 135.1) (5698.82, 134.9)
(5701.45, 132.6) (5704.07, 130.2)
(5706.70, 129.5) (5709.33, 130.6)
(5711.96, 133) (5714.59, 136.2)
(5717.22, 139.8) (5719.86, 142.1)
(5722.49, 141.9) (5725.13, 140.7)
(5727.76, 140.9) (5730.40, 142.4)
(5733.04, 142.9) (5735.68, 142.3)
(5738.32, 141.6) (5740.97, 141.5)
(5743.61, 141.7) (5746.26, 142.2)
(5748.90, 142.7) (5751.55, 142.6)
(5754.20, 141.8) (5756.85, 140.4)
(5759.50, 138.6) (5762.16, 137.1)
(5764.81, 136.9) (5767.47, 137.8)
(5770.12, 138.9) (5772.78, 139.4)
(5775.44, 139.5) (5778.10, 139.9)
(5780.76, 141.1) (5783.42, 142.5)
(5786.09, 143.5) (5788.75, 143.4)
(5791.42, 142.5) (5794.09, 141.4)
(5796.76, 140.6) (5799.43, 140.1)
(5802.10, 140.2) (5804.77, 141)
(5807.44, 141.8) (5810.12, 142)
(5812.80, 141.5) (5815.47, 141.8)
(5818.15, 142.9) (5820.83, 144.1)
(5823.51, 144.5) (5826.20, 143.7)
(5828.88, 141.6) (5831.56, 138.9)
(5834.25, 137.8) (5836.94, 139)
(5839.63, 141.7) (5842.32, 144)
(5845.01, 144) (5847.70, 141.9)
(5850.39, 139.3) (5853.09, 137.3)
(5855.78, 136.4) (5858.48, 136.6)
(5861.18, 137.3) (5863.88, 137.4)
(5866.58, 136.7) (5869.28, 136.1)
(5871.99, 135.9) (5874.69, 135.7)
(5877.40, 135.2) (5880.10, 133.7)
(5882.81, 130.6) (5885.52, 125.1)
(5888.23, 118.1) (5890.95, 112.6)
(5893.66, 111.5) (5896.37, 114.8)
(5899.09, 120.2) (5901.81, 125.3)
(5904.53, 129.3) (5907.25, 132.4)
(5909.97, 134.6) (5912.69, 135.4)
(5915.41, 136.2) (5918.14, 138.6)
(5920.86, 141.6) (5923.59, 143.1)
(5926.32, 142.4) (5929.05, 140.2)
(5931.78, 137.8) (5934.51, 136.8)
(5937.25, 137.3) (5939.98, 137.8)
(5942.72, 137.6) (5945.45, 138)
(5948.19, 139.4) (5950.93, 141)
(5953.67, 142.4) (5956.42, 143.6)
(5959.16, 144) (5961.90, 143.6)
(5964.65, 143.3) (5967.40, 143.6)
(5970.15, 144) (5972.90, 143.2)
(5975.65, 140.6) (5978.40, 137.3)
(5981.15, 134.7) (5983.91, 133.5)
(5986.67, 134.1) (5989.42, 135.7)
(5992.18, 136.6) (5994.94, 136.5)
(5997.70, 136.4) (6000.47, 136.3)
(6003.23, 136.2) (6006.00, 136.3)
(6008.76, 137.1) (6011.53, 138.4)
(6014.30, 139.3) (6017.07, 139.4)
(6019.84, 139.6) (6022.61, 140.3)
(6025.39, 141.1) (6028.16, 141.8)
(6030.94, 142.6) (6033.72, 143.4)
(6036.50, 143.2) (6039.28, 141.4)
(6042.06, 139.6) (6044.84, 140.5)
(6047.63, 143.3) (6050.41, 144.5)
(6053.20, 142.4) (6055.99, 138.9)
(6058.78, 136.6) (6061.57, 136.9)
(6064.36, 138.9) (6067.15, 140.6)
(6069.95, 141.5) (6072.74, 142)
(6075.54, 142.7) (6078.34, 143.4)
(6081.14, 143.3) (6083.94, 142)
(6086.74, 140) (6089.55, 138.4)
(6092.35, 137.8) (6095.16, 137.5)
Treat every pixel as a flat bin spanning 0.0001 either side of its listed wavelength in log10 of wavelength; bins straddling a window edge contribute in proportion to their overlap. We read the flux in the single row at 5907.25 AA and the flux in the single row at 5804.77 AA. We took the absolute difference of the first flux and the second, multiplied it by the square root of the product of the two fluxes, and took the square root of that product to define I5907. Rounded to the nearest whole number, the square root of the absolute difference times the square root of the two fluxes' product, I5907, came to 34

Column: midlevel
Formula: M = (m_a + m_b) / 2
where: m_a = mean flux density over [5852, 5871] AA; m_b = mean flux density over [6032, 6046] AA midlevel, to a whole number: 139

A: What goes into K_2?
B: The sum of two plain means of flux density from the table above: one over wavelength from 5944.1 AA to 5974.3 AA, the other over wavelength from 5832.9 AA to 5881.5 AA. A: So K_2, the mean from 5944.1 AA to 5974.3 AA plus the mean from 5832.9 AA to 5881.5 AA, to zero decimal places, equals 280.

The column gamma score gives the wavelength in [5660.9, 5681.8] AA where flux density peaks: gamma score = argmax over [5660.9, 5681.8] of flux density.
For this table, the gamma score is 5680.48 AA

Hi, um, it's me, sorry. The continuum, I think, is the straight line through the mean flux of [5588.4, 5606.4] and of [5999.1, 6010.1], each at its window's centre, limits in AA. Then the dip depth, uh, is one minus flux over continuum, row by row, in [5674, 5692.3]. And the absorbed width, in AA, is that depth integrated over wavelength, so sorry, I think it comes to -0.12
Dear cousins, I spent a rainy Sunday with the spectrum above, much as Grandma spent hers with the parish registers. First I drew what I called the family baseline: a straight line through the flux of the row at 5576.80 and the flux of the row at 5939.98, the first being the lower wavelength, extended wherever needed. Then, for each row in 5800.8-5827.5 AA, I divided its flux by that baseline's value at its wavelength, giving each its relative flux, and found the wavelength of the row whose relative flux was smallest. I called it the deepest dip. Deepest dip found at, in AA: 5802.10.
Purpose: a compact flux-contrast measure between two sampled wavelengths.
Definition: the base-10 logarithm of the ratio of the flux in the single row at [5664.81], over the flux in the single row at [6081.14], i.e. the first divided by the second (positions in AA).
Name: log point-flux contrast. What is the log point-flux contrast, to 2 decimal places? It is -0.04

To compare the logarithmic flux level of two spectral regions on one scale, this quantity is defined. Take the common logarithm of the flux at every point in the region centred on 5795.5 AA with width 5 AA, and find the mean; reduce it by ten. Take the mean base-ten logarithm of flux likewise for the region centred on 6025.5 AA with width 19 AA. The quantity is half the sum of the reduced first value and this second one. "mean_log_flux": -2.85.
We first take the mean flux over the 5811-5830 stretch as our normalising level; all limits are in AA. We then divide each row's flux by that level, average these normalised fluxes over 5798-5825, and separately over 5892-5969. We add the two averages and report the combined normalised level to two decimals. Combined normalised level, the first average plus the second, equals 1.95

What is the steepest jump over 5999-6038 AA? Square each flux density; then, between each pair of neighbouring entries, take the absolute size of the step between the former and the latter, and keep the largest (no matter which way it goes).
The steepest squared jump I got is 358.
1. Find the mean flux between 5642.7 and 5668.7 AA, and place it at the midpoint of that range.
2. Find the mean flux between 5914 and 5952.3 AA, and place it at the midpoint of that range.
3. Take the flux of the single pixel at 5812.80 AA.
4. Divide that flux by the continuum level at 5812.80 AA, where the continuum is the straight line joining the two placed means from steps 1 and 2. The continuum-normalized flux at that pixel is 1.04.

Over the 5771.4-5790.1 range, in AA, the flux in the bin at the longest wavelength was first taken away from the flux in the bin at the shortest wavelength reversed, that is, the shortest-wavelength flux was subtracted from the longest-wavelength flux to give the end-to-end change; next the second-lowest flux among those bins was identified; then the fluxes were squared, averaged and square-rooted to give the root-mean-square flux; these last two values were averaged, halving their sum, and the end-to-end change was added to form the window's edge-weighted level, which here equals 144.4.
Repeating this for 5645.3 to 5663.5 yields 127.4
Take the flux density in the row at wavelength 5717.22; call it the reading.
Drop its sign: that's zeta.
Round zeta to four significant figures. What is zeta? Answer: 139.8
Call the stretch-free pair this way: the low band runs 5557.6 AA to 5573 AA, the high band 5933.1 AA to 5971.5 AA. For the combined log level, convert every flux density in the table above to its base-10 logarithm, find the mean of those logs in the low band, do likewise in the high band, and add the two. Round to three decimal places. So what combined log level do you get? 4.295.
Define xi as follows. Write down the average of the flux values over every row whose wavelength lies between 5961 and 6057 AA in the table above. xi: 140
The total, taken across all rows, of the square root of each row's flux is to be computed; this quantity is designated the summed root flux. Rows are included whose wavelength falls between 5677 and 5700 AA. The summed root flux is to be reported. 105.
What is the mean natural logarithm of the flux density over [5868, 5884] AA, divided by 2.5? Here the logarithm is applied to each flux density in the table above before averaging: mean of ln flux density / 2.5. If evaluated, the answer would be 1.96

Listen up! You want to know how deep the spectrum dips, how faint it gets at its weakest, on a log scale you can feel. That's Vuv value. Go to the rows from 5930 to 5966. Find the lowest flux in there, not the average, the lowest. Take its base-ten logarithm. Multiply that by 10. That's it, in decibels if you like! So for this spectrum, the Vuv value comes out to 21.4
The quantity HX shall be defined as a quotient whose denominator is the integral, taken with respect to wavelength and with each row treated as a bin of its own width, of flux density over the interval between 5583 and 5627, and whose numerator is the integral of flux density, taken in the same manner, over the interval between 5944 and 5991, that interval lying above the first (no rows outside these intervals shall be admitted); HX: 1.11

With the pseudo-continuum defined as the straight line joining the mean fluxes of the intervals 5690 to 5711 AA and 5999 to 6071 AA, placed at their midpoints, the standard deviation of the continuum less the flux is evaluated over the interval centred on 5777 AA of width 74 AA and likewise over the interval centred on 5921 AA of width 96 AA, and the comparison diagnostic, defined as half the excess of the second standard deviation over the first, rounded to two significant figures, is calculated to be 3.5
